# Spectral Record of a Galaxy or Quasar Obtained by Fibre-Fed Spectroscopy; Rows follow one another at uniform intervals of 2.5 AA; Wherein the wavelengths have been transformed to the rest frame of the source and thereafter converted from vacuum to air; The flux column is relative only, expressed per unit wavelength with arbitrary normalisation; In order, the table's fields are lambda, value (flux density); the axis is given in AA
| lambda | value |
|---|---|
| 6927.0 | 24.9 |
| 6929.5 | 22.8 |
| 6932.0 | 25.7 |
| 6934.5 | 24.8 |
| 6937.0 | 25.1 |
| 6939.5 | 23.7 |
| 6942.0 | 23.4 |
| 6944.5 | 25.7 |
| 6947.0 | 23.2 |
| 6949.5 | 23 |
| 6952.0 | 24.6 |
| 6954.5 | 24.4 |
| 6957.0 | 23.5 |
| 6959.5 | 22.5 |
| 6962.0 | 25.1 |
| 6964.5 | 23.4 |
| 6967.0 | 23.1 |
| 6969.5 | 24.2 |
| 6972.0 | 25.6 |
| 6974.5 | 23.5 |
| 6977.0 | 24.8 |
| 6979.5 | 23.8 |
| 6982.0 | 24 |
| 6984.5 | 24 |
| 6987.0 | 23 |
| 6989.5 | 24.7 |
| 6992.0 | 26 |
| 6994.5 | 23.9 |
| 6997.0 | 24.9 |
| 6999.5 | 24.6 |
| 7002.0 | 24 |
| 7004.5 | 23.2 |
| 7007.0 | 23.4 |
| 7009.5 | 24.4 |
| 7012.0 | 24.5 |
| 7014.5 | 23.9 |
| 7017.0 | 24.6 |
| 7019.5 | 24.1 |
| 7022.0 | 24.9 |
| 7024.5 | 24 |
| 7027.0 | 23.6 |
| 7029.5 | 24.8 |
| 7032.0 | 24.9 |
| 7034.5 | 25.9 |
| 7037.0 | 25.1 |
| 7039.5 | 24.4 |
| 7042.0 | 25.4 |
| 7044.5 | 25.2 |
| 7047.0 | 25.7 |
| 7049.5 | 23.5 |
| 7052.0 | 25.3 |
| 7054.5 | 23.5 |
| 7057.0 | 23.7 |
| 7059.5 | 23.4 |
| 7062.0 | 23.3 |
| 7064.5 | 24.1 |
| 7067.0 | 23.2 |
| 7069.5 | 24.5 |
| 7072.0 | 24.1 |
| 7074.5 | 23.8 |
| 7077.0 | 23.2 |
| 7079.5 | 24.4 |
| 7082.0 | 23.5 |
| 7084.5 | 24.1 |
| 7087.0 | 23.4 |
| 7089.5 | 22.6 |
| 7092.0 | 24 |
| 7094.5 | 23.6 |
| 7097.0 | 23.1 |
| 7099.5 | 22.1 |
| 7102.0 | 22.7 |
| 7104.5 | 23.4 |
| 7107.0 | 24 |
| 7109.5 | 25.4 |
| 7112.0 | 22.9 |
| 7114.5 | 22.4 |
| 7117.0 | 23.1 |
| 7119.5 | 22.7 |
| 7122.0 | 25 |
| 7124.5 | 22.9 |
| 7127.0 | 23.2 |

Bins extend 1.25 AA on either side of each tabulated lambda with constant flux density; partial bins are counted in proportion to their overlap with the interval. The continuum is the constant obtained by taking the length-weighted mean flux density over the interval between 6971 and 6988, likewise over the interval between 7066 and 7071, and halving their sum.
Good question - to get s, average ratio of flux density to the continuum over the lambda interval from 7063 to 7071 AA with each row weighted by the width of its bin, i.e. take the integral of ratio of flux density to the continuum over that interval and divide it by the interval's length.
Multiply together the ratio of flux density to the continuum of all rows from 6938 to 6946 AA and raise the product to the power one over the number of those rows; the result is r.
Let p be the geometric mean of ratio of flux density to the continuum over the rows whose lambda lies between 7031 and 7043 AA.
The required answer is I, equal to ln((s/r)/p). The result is -0.060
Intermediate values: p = 1.048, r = 1.01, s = 1.00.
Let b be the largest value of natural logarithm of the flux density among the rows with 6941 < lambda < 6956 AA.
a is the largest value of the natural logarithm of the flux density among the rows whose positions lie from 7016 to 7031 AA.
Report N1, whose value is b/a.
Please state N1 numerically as 1.01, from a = 3.21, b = 3.25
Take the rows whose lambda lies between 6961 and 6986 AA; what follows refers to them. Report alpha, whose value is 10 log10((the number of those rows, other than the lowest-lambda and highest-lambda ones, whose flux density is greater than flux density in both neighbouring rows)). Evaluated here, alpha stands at 3.0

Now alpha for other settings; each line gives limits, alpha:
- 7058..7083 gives 4.8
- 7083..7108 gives 0.0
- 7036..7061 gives 6.0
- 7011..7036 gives 3.0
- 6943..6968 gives 3.0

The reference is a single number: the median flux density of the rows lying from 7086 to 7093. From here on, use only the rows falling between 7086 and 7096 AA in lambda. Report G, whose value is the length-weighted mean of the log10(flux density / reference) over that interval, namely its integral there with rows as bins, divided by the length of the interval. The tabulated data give 0.000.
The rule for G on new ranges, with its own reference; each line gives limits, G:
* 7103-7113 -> 0.009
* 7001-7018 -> 0.011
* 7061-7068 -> 0.003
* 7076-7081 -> 0.008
